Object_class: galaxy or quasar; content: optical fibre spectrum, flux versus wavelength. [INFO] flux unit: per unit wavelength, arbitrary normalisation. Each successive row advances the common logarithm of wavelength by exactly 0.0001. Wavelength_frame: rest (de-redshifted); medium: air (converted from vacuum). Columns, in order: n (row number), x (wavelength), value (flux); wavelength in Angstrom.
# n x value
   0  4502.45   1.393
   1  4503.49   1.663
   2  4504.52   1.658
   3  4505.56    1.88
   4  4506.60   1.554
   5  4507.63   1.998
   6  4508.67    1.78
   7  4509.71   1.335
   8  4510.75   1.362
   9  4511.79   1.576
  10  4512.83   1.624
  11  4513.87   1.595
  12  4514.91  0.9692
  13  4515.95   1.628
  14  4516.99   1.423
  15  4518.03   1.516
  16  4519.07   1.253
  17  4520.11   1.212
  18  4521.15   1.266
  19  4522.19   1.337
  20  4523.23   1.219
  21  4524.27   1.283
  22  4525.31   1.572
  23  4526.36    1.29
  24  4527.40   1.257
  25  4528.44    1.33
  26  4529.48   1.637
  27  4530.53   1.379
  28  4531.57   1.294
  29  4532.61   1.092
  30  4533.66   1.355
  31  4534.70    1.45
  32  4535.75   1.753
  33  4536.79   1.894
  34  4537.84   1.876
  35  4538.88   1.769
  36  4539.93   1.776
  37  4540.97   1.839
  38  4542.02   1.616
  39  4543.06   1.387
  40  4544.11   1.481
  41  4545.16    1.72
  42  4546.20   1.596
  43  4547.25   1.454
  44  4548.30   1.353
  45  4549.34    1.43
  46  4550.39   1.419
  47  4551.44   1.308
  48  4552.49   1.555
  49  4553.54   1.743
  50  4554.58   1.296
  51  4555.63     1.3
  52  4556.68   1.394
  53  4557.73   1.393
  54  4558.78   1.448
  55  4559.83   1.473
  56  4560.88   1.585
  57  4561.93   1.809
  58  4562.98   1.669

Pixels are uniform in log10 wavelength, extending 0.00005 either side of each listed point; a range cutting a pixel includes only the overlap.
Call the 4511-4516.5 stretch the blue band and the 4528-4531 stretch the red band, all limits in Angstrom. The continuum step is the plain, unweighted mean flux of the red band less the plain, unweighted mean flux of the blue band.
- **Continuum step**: 0.0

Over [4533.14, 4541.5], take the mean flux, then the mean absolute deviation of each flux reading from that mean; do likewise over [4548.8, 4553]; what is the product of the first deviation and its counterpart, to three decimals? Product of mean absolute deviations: 0.010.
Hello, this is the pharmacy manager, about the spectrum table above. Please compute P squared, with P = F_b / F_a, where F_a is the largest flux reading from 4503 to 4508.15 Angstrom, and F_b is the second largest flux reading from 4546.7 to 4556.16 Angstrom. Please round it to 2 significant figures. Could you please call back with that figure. 0.61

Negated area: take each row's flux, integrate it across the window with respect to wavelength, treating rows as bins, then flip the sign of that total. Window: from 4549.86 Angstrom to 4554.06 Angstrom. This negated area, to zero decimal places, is -6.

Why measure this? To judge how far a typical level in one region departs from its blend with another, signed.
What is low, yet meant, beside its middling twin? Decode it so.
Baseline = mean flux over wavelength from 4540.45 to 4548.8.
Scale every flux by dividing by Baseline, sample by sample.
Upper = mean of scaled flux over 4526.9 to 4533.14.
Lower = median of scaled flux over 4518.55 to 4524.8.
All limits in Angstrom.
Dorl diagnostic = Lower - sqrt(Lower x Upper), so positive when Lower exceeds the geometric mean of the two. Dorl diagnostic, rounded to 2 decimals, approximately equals -0.02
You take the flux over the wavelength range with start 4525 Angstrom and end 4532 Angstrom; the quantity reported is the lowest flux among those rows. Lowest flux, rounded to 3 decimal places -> 1.257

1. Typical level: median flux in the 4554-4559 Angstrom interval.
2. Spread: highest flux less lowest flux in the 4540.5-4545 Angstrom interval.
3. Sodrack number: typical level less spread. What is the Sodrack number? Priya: 0.94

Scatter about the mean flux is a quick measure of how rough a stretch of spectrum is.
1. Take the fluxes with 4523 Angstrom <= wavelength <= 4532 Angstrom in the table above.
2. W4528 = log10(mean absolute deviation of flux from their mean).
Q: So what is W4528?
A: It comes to -0.95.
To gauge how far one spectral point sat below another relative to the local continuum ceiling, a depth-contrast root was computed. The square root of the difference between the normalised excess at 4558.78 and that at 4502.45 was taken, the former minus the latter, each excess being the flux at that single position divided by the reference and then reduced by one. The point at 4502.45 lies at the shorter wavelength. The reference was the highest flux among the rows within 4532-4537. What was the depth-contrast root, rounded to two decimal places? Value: 0.17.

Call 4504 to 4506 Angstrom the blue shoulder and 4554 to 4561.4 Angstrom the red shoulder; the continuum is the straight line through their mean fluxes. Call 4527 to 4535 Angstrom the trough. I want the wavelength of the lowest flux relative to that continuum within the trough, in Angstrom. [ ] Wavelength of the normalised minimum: 4532.61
